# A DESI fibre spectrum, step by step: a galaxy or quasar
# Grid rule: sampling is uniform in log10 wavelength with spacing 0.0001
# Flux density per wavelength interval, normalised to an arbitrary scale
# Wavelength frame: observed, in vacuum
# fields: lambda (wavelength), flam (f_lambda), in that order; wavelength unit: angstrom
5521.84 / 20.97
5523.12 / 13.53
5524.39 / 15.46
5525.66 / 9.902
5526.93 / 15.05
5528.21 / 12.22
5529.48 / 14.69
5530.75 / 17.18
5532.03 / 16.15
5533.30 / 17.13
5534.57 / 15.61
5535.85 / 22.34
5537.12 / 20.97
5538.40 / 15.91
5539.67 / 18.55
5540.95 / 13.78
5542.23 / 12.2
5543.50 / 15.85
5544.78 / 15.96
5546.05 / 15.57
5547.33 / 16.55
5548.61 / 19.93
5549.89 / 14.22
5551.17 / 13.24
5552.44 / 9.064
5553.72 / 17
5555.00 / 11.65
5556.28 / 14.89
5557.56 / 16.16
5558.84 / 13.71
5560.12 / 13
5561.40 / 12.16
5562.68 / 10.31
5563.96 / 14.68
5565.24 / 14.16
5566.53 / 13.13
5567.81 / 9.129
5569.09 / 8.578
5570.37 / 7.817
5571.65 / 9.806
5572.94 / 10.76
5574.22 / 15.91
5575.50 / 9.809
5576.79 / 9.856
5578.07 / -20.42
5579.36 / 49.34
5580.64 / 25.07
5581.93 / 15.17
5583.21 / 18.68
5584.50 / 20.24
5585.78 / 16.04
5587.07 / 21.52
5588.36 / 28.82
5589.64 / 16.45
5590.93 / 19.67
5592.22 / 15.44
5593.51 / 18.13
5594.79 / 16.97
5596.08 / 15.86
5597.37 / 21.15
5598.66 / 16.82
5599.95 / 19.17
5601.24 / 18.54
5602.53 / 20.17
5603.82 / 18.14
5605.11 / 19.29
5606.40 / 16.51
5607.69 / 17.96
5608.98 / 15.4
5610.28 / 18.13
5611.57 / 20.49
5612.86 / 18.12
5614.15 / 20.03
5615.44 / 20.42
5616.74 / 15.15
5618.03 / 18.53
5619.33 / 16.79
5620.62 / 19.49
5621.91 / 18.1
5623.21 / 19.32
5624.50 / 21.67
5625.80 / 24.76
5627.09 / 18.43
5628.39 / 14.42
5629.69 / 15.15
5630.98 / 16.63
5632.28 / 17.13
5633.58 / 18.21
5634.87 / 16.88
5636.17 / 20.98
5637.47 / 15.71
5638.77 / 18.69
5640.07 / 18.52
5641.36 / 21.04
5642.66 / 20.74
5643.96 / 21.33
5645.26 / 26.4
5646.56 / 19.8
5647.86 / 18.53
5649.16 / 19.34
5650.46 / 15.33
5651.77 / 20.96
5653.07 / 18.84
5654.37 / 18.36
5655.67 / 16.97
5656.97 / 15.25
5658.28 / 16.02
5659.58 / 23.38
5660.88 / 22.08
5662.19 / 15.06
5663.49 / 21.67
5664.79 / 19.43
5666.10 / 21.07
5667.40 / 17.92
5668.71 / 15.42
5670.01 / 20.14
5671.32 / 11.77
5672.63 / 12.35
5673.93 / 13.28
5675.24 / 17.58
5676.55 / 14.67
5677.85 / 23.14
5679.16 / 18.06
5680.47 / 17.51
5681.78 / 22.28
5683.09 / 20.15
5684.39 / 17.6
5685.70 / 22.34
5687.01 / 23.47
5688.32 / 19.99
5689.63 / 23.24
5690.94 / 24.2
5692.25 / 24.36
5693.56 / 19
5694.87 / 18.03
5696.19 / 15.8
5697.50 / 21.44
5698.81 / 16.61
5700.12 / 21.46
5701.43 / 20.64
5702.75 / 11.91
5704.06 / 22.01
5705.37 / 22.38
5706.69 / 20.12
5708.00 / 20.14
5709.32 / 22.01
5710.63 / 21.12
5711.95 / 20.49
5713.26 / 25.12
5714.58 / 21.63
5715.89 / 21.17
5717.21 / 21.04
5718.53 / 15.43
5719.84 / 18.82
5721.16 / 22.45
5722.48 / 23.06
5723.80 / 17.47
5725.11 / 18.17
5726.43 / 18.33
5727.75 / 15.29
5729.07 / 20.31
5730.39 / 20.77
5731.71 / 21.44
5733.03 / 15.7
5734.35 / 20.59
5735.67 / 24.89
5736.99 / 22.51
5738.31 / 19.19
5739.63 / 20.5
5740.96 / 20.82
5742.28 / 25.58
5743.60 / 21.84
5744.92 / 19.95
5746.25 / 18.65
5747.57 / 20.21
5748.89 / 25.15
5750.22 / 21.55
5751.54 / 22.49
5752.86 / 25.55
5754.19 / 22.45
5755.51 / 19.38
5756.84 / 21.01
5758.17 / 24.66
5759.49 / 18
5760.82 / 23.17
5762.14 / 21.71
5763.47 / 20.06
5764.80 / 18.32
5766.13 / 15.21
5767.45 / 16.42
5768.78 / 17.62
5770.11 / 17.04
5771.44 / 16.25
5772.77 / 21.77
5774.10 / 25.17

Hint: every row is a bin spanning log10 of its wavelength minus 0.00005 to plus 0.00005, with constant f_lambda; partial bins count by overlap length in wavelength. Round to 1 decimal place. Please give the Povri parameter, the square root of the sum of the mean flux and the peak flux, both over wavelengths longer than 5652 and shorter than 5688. 6.5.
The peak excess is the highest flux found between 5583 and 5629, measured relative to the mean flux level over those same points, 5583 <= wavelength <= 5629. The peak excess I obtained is 10.1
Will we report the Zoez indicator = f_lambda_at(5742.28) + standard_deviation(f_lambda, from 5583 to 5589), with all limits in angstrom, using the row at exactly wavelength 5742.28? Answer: 30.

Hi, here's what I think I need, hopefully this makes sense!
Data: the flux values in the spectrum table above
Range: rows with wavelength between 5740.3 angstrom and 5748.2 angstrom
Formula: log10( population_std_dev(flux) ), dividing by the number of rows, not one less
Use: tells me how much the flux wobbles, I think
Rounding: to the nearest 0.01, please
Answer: 0.34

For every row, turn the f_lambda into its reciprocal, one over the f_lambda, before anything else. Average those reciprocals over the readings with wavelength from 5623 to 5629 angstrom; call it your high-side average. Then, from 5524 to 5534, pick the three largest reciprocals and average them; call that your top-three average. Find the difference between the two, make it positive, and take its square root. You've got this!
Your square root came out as 0.177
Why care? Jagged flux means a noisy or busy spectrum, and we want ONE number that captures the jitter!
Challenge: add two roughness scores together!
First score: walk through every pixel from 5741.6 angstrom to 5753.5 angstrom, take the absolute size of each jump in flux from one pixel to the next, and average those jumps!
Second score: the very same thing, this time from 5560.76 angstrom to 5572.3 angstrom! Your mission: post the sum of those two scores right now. 4.5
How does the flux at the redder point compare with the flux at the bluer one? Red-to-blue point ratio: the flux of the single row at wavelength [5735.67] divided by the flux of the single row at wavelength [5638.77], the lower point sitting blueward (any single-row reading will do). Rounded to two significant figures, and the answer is 1.3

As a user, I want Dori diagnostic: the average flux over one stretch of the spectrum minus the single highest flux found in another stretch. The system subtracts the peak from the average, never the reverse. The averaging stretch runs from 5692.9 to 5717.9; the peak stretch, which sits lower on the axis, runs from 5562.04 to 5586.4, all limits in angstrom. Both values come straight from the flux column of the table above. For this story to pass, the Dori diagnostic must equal -29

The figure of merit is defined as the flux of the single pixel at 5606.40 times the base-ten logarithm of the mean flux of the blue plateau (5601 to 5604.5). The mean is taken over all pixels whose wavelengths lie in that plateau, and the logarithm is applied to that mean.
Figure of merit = 21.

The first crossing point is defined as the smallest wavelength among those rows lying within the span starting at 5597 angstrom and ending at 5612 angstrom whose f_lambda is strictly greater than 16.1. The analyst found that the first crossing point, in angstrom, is 5597.37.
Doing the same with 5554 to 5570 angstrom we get 5557.56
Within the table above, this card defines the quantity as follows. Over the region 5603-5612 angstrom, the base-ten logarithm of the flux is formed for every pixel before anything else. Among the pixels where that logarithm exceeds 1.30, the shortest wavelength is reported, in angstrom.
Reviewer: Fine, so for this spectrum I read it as 5611.57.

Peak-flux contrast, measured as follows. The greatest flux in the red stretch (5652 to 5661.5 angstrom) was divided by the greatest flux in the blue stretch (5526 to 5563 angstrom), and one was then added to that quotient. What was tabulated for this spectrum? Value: 2.0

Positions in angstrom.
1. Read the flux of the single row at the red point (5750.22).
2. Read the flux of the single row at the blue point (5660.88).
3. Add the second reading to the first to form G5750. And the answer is 44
